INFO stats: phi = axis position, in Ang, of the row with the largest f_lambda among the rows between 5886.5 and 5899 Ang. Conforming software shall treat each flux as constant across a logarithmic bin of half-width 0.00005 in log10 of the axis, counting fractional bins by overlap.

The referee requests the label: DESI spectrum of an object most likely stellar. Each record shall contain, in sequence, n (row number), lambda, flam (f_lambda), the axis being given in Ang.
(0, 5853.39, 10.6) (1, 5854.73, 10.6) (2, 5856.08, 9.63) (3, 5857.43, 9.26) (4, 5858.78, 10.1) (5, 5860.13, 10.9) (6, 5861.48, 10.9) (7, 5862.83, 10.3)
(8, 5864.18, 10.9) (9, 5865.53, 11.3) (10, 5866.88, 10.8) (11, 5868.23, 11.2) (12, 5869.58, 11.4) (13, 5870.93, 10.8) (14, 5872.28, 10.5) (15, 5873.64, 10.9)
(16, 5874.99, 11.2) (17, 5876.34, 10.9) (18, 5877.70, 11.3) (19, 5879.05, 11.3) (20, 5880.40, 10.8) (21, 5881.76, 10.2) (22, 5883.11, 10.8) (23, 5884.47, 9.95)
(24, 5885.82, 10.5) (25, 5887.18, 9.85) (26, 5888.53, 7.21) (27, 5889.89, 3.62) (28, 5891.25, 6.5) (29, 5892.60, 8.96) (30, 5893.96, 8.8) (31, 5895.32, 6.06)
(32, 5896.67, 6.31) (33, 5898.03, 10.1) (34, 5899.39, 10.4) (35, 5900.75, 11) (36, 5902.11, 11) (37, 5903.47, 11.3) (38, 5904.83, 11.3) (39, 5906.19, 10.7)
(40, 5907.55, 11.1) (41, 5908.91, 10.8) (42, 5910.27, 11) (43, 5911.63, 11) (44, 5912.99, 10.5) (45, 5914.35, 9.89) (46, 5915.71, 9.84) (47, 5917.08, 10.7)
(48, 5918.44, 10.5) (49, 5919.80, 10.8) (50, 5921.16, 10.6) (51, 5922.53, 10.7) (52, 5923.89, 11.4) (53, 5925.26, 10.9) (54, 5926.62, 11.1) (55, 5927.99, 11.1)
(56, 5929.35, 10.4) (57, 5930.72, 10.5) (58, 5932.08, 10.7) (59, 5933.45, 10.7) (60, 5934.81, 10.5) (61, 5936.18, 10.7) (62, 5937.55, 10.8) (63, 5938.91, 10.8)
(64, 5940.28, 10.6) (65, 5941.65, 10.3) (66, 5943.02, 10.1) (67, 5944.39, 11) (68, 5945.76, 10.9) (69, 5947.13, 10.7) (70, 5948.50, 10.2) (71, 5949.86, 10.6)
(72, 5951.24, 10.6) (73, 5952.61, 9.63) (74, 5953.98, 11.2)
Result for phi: 5898.03 Ang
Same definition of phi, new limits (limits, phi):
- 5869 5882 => 5869.58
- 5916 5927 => 5923.89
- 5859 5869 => 5865.53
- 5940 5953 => 5944.39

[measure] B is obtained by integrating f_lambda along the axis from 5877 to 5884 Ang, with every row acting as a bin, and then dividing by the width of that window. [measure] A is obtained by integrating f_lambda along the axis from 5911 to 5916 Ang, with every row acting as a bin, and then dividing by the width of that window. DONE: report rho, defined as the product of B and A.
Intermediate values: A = 10.3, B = 10.8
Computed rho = 112.2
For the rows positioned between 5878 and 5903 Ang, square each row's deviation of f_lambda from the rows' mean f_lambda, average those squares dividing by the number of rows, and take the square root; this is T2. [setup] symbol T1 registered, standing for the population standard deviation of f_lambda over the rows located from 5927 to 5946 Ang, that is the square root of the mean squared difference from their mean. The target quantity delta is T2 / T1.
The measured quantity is 8.1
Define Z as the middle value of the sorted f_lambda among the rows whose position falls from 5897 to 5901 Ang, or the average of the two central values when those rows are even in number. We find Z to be 10.4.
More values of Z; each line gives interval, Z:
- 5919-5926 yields 10.8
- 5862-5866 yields 10.9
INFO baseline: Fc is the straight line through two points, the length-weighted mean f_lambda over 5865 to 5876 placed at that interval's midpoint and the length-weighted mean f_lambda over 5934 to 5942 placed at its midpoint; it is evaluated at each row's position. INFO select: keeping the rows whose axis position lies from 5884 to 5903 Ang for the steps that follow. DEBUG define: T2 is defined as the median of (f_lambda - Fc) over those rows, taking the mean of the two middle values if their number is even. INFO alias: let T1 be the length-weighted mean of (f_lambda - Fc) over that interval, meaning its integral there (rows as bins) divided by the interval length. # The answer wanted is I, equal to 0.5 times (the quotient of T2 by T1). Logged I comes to 0.3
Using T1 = -2.3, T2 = -1.50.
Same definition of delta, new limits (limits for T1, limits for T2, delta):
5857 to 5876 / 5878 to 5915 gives 3.6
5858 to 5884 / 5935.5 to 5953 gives 1.0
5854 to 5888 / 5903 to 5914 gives 0.5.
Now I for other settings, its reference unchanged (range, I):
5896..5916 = 0.0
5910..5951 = -0.5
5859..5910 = 0.1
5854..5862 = 0.4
